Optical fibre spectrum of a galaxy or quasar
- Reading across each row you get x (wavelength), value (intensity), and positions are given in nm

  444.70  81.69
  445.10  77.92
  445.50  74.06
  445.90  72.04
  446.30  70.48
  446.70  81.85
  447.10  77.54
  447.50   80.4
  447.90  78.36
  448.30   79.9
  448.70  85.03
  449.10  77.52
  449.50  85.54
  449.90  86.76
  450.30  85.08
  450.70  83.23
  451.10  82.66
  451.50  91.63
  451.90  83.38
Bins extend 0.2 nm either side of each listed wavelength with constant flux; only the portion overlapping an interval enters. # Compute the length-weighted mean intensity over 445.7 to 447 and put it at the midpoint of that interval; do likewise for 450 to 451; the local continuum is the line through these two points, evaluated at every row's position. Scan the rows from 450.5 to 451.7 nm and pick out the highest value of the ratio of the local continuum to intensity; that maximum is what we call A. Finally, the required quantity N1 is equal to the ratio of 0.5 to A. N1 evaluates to 0.483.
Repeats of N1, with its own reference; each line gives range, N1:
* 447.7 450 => 0.478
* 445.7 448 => 0.471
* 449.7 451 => 0.491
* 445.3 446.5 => 0.471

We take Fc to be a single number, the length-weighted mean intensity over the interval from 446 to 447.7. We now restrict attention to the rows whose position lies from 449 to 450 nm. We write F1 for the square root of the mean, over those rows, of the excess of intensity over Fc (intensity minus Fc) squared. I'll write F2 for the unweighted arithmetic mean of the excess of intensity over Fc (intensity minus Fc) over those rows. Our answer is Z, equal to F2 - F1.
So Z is -1.3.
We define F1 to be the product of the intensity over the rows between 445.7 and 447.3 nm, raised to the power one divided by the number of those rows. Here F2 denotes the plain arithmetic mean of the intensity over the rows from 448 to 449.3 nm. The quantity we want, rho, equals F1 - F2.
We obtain -5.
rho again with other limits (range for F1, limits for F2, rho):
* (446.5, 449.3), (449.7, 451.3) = -4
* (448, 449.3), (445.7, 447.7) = 4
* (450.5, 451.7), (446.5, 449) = 5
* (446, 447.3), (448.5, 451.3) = -7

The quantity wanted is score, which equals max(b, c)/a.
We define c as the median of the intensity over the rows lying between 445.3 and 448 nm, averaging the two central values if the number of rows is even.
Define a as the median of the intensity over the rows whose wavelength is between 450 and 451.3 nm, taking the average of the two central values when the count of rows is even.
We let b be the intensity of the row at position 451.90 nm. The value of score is 1.00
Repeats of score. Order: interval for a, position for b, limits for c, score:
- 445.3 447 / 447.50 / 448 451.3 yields 1.15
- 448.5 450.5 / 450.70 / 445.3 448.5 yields 0.98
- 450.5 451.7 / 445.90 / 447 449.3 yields 0.95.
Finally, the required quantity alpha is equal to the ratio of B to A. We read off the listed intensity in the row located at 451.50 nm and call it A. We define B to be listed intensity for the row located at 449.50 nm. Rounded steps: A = 91.63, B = 85.54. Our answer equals 0.93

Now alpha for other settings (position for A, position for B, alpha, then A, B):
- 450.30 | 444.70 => 0.96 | 85.08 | 81.69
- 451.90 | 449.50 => 1.03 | 83.38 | 85.54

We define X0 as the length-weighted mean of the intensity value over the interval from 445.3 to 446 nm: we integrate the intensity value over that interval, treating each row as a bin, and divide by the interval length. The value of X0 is 73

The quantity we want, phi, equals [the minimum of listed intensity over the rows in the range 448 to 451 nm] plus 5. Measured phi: 83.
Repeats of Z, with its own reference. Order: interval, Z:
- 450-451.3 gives -0.1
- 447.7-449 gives -0.9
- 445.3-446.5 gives -10.3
